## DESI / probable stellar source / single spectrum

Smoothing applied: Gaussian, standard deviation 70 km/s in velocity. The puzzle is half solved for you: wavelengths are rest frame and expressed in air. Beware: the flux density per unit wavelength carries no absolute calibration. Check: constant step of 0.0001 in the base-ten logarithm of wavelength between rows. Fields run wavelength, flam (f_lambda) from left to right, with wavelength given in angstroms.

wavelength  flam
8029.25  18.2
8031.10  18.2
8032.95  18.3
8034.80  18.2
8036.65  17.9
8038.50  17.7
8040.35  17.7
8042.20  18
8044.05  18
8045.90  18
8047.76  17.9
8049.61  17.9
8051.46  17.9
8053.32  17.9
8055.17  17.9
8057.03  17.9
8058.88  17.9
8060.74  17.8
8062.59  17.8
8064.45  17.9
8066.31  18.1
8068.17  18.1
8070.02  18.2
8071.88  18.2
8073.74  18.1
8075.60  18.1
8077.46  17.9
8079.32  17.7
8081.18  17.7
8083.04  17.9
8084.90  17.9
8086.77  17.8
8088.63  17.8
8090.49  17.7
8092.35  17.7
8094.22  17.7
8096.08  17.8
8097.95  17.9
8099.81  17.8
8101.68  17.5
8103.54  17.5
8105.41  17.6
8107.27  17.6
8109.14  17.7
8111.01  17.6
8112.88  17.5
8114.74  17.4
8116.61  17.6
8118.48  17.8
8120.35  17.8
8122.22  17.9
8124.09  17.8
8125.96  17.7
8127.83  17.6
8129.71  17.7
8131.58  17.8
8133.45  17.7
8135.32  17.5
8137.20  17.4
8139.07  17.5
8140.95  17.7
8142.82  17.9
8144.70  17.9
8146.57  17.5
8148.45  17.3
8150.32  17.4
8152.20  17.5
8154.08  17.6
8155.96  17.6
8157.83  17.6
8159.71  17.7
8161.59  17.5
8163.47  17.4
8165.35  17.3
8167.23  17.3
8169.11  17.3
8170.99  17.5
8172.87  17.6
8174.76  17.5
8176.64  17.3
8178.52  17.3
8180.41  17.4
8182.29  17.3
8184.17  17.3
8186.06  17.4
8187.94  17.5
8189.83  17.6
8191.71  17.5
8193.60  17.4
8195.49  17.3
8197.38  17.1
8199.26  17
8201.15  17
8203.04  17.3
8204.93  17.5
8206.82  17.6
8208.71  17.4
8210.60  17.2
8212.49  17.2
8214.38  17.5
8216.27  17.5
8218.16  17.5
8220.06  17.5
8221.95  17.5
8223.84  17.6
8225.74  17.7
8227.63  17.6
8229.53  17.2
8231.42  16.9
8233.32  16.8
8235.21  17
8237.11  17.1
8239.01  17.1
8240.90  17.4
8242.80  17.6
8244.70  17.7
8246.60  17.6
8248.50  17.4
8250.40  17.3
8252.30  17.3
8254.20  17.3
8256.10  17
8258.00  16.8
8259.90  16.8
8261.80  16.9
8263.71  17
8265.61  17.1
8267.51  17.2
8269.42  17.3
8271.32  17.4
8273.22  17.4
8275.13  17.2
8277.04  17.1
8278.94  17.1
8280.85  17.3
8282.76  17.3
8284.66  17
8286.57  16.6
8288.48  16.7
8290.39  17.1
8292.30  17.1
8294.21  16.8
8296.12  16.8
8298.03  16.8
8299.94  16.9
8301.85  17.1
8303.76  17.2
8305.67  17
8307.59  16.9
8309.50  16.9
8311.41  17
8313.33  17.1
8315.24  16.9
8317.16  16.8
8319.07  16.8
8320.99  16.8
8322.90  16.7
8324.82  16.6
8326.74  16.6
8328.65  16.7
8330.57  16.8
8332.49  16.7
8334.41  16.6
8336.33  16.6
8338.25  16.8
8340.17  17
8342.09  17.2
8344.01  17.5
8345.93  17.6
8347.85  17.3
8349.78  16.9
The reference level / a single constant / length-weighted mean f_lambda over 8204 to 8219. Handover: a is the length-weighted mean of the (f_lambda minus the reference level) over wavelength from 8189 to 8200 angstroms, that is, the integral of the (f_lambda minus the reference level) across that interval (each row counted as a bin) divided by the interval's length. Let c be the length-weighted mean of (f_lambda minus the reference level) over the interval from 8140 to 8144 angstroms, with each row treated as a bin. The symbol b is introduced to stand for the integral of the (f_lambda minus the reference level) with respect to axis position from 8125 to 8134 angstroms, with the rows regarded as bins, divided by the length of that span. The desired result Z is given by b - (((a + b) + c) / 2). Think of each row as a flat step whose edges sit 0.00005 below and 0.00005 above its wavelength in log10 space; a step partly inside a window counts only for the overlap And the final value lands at 0.00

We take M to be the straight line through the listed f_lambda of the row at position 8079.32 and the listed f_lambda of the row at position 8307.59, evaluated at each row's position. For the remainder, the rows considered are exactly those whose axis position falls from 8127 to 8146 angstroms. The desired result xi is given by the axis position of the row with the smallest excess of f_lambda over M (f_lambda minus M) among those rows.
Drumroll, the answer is 8137.20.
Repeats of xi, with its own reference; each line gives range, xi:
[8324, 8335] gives 8324.82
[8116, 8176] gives 8148.45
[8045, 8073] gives 8060.74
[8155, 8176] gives 8165.35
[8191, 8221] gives 8199.26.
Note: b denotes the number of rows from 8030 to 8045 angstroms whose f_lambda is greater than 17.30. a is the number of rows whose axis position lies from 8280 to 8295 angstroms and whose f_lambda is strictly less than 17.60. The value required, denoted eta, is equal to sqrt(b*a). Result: 8.0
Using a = 8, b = 8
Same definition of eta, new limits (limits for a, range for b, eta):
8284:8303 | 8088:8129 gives 14.8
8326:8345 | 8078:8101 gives 11.0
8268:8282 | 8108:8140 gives 10.9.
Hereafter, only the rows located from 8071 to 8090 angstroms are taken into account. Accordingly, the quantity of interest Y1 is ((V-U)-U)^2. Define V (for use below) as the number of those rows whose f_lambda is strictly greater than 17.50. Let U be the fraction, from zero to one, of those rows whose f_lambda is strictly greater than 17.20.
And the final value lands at 64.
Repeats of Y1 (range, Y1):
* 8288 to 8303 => 0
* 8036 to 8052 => 49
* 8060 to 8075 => 36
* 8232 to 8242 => 0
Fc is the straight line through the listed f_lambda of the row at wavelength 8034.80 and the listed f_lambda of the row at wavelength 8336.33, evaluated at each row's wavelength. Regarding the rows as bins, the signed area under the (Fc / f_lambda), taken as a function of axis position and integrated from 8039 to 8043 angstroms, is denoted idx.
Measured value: 4.08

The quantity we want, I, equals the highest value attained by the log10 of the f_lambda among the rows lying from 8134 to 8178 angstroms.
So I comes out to 1.25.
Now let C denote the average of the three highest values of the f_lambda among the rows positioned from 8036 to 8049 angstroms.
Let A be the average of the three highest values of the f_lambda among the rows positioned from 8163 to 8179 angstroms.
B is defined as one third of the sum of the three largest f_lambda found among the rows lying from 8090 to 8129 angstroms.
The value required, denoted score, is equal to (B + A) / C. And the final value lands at 1.97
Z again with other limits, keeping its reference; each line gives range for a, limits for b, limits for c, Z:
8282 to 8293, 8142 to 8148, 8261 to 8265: 0.62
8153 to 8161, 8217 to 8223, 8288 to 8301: 0.21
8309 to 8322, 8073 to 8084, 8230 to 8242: 0.68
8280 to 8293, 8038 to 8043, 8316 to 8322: 0.71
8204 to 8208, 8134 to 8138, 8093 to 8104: -0.17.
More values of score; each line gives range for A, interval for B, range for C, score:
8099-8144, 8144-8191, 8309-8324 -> 2.09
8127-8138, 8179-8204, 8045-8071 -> 1.94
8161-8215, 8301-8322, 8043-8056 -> 1.93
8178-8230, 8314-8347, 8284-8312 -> 2.05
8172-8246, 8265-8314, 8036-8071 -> 1.93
